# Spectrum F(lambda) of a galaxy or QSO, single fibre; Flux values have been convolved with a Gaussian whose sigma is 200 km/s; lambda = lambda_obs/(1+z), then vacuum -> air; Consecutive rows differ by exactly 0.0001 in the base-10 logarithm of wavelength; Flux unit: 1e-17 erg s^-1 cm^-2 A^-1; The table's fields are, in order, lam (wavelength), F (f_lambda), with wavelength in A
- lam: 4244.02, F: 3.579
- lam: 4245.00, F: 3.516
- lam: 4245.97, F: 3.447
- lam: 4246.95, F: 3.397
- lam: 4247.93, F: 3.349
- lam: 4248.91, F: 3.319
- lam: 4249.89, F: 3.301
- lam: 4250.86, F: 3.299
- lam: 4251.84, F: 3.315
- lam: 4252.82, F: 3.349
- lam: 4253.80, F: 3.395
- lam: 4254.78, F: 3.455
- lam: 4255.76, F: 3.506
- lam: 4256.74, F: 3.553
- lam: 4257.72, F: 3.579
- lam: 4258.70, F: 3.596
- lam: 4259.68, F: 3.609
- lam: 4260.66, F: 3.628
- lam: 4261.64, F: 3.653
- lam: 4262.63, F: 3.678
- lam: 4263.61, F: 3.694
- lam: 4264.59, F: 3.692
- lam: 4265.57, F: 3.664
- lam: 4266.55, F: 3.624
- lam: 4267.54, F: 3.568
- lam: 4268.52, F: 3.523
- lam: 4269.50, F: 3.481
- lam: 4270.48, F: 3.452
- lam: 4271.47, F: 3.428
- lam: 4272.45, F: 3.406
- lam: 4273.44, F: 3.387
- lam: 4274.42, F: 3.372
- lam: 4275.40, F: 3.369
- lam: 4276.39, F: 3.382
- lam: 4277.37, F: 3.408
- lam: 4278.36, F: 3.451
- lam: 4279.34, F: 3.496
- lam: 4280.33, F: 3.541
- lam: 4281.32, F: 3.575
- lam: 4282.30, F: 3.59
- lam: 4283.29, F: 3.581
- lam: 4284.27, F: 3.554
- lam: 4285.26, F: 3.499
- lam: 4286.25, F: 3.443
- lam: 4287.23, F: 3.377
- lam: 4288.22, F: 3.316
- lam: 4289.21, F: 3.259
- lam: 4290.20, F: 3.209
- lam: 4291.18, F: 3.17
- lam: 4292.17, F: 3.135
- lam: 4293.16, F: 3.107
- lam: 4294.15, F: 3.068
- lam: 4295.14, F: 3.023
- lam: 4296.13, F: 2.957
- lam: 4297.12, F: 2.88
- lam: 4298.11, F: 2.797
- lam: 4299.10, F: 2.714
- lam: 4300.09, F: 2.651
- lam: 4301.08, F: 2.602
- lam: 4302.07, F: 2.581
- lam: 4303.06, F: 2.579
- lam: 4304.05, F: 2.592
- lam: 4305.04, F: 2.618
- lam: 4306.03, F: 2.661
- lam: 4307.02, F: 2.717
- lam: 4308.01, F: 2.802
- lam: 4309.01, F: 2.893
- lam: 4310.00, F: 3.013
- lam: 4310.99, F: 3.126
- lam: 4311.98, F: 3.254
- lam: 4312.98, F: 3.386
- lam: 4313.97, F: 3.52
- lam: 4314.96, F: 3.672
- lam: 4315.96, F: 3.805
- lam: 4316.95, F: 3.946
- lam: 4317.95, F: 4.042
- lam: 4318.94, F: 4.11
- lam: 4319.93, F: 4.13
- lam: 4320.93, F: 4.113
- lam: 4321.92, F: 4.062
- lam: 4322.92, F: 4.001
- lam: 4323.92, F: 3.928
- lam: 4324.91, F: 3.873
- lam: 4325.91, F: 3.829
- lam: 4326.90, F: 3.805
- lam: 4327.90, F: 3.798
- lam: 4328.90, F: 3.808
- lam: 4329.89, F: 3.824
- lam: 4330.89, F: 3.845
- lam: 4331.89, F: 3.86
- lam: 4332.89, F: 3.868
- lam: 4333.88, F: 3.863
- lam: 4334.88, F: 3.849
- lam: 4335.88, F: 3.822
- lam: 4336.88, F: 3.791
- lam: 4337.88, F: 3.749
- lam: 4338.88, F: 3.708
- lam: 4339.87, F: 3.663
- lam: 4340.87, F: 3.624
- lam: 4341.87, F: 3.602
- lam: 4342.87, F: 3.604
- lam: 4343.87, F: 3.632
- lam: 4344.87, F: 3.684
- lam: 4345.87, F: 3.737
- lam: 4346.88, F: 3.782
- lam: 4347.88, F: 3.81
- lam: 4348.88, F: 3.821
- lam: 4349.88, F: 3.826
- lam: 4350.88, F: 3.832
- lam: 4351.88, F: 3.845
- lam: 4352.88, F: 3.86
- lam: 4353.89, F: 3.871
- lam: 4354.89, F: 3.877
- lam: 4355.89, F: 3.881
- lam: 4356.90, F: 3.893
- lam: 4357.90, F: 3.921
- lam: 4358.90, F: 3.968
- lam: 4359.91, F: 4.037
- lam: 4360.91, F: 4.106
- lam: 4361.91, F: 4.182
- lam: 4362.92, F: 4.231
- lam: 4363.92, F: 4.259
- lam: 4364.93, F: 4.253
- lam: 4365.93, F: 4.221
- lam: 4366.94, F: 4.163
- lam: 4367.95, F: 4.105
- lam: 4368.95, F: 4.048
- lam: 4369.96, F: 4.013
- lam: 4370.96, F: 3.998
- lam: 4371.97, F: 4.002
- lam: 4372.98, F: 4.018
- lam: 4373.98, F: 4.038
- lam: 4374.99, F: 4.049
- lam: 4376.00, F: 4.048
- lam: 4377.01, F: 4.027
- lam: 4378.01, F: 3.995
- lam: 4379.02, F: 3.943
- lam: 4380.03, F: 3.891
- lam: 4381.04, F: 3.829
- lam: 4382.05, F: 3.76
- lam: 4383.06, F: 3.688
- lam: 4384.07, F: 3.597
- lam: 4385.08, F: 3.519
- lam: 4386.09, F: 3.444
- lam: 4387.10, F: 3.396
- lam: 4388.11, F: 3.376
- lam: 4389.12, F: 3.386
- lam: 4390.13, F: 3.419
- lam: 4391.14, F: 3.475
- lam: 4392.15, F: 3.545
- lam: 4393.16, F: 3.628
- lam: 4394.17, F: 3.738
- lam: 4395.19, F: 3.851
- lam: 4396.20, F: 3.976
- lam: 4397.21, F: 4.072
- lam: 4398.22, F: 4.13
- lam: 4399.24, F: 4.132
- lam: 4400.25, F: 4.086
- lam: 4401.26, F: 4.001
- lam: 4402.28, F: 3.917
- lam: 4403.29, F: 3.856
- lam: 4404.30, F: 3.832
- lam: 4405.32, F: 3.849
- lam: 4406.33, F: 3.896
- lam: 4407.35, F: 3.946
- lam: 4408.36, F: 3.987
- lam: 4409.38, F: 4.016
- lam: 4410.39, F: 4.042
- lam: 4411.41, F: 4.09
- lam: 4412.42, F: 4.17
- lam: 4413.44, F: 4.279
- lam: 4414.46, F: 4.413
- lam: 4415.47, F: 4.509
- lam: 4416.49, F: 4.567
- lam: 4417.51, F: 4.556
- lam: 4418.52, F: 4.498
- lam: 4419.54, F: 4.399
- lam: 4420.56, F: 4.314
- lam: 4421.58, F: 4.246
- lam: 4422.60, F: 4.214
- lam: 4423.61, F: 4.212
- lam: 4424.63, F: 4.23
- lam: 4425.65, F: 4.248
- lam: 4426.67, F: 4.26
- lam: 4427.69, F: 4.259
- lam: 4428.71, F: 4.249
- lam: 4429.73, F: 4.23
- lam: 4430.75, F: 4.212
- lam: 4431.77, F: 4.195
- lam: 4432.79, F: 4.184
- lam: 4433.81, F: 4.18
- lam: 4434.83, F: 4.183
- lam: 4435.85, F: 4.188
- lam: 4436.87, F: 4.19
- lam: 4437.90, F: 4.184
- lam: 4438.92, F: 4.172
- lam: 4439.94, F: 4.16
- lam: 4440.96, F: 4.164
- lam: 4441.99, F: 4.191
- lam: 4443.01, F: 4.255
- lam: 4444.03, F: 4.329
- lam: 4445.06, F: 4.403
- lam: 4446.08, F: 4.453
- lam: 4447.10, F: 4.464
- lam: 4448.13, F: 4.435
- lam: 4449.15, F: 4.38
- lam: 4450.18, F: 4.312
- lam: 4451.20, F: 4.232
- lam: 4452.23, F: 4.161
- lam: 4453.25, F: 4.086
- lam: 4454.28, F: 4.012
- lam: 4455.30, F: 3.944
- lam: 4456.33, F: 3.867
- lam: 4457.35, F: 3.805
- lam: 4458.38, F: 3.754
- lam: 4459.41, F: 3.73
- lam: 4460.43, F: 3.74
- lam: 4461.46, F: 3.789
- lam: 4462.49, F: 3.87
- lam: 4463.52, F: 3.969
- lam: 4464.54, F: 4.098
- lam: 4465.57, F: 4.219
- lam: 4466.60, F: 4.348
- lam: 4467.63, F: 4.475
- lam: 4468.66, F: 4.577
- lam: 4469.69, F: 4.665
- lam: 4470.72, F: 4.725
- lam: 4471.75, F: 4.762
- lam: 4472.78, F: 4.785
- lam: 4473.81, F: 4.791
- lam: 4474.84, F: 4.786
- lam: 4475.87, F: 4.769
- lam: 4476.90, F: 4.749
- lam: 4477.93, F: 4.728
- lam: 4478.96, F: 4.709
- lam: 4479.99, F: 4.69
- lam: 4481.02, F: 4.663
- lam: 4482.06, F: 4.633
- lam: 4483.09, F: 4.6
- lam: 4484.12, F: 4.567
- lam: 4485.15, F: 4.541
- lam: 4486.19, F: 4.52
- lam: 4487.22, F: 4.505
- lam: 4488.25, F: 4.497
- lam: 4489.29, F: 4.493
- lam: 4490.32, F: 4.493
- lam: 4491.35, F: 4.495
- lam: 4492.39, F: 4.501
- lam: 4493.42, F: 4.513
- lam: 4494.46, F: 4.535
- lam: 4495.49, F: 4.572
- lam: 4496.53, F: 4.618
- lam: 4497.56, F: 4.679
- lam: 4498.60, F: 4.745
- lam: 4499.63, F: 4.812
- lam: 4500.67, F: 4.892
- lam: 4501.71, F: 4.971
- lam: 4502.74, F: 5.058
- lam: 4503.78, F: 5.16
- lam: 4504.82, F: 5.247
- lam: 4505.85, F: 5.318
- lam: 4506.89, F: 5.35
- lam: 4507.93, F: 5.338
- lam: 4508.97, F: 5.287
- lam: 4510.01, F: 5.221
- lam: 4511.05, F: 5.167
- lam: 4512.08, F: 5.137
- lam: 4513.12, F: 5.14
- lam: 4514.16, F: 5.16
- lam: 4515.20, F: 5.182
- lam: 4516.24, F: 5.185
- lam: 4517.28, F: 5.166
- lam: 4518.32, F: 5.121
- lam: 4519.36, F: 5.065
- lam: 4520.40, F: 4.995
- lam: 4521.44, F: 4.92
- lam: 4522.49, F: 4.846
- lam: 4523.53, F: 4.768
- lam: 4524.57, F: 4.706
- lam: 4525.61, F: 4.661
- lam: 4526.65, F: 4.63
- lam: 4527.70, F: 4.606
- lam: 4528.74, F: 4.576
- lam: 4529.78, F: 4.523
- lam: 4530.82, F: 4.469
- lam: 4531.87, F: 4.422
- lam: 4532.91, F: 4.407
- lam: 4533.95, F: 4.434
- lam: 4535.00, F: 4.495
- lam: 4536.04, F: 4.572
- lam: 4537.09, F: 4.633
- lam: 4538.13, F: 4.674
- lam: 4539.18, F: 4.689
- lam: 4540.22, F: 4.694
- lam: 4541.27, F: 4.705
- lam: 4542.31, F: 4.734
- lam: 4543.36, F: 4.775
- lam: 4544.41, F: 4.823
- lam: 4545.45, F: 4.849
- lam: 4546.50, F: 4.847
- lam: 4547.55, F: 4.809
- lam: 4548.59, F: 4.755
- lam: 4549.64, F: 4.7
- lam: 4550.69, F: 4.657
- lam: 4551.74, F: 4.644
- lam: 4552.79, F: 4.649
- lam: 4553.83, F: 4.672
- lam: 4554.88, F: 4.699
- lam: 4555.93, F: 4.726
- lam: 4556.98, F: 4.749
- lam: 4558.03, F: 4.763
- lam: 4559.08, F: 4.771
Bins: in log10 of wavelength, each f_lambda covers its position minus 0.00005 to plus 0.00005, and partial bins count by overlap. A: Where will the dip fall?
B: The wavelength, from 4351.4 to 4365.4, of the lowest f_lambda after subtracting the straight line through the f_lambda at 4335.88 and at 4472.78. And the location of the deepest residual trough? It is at 4351.88 A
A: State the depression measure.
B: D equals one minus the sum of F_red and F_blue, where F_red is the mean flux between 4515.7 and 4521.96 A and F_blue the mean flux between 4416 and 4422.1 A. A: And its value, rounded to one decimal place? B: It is -8.5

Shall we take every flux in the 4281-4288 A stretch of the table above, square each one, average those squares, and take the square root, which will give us 3.5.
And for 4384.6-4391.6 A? 3.4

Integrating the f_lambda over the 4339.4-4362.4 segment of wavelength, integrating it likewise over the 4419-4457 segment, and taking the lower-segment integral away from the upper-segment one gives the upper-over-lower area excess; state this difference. 72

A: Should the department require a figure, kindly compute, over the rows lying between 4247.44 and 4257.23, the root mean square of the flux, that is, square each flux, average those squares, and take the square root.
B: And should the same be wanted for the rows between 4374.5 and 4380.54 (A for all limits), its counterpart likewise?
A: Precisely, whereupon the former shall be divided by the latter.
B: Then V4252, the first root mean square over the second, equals 0.85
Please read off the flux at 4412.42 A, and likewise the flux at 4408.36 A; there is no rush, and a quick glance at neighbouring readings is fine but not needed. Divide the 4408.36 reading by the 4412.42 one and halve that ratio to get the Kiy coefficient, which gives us 0.48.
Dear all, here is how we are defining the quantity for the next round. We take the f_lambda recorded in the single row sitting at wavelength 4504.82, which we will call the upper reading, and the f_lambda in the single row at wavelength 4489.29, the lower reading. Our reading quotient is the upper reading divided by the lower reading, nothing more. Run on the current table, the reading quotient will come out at 1.17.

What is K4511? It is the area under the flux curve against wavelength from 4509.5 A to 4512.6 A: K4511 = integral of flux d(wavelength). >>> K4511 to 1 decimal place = 16.1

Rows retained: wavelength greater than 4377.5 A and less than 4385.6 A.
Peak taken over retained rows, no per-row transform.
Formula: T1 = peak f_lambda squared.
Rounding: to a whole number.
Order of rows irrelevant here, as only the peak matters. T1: 16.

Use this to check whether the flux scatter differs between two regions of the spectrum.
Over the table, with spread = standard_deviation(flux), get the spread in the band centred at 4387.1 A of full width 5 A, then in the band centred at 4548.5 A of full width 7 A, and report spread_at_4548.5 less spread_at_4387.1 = 0.03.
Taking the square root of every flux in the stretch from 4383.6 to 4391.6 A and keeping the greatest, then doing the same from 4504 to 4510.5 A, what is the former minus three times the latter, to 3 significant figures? -5.04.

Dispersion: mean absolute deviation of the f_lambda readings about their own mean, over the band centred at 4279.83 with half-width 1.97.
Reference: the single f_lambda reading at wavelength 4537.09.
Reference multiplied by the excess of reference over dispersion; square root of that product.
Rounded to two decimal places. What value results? 4.61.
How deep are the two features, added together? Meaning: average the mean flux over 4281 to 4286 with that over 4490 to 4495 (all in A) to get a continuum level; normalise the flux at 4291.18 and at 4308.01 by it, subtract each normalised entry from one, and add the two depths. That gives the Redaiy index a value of 0.52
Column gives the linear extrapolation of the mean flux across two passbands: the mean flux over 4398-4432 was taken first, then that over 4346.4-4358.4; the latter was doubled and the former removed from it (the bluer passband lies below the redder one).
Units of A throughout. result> 3.5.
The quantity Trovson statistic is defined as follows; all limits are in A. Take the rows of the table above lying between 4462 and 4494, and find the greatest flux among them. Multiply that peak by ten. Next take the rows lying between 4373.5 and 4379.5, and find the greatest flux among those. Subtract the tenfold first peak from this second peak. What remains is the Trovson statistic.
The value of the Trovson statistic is -43.9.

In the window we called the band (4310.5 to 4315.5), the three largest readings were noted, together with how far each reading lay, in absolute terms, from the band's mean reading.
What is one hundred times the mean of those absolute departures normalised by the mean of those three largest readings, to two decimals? 4.64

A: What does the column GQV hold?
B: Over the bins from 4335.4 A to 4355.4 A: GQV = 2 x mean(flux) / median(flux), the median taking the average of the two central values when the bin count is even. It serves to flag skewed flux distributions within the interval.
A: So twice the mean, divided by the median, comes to 1.98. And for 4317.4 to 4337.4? 2.03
